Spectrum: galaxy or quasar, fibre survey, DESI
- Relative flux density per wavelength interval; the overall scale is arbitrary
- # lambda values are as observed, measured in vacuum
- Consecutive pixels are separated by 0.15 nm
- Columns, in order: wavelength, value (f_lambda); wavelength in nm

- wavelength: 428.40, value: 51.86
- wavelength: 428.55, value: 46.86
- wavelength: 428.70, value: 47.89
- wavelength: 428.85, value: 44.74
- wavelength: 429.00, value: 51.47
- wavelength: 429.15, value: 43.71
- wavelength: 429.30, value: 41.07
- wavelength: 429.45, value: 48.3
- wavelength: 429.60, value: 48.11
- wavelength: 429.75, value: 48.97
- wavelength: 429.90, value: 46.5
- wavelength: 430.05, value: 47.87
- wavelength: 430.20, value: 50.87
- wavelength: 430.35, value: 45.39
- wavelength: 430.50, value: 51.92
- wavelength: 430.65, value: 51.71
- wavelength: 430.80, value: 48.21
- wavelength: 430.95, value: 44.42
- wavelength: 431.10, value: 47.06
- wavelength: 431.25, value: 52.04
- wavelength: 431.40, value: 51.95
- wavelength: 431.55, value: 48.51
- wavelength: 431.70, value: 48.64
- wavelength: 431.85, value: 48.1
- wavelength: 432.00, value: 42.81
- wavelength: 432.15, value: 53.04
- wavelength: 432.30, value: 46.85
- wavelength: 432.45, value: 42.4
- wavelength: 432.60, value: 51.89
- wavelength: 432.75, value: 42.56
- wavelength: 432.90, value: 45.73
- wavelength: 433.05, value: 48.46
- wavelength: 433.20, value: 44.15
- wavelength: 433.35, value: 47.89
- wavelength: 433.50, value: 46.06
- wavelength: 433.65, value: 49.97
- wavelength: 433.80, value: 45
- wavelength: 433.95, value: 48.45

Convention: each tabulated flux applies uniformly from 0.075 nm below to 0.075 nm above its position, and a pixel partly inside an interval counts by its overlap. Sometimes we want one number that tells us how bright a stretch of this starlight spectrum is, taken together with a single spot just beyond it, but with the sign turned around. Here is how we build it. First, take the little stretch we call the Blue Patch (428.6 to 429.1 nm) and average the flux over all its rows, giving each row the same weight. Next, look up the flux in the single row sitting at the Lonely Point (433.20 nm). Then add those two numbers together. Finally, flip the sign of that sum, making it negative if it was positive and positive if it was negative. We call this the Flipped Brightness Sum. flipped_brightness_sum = -92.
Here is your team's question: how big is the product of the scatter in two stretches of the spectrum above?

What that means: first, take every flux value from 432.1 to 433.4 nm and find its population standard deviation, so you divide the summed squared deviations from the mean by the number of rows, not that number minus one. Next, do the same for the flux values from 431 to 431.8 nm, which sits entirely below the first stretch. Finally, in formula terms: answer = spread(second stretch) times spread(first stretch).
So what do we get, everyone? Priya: 7.1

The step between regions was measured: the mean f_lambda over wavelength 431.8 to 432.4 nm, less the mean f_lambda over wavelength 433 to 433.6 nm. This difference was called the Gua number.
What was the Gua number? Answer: 1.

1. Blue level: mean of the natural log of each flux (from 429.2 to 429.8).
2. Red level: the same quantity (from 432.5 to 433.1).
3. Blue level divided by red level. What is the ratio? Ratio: 1.00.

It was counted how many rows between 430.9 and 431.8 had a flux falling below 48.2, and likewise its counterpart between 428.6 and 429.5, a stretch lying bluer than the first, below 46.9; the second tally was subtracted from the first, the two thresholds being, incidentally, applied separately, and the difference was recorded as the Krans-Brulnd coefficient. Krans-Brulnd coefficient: -1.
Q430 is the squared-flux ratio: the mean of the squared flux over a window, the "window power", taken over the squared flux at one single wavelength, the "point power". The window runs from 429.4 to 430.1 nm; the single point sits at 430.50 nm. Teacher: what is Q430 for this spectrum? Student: 0.85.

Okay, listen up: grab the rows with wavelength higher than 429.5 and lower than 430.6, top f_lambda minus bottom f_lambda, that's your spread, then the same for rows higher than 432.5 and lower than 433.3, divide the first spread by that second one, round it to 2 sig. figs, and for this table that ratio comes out 0.70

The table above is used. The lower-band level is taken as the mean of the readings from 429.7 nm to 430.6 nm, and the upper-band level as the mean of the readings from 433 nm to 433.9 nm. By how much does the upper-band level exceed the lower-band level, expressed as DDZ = -1.7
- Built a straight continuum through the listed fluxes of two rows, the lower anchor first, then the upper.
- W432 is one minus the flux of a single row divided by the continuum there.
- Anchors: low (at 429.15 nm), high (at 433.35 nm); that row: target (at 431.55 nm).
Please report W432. -0.05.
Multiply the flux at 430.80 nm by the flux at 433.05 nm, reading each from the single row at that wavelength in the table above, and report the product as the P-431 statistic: 2336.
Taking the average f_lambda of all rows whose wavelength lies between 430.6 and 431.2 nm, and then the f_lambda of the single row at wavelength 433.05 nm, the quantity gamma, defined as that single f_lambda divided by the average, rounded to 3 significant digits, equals 1.01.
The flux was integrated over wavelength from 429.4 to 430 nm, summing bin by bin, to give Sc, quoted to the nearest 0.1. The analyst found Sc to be 28.8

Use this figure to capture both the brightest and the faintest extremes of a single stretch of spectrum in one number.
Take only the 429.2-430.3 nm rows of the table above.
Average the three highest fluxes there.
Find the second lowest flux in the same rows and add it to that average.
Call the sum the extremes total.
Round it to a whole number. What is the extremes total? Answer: 96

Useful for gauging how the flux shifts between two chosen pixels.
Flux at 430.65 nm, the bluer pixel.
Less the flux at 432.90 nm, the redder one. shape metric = 6.0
